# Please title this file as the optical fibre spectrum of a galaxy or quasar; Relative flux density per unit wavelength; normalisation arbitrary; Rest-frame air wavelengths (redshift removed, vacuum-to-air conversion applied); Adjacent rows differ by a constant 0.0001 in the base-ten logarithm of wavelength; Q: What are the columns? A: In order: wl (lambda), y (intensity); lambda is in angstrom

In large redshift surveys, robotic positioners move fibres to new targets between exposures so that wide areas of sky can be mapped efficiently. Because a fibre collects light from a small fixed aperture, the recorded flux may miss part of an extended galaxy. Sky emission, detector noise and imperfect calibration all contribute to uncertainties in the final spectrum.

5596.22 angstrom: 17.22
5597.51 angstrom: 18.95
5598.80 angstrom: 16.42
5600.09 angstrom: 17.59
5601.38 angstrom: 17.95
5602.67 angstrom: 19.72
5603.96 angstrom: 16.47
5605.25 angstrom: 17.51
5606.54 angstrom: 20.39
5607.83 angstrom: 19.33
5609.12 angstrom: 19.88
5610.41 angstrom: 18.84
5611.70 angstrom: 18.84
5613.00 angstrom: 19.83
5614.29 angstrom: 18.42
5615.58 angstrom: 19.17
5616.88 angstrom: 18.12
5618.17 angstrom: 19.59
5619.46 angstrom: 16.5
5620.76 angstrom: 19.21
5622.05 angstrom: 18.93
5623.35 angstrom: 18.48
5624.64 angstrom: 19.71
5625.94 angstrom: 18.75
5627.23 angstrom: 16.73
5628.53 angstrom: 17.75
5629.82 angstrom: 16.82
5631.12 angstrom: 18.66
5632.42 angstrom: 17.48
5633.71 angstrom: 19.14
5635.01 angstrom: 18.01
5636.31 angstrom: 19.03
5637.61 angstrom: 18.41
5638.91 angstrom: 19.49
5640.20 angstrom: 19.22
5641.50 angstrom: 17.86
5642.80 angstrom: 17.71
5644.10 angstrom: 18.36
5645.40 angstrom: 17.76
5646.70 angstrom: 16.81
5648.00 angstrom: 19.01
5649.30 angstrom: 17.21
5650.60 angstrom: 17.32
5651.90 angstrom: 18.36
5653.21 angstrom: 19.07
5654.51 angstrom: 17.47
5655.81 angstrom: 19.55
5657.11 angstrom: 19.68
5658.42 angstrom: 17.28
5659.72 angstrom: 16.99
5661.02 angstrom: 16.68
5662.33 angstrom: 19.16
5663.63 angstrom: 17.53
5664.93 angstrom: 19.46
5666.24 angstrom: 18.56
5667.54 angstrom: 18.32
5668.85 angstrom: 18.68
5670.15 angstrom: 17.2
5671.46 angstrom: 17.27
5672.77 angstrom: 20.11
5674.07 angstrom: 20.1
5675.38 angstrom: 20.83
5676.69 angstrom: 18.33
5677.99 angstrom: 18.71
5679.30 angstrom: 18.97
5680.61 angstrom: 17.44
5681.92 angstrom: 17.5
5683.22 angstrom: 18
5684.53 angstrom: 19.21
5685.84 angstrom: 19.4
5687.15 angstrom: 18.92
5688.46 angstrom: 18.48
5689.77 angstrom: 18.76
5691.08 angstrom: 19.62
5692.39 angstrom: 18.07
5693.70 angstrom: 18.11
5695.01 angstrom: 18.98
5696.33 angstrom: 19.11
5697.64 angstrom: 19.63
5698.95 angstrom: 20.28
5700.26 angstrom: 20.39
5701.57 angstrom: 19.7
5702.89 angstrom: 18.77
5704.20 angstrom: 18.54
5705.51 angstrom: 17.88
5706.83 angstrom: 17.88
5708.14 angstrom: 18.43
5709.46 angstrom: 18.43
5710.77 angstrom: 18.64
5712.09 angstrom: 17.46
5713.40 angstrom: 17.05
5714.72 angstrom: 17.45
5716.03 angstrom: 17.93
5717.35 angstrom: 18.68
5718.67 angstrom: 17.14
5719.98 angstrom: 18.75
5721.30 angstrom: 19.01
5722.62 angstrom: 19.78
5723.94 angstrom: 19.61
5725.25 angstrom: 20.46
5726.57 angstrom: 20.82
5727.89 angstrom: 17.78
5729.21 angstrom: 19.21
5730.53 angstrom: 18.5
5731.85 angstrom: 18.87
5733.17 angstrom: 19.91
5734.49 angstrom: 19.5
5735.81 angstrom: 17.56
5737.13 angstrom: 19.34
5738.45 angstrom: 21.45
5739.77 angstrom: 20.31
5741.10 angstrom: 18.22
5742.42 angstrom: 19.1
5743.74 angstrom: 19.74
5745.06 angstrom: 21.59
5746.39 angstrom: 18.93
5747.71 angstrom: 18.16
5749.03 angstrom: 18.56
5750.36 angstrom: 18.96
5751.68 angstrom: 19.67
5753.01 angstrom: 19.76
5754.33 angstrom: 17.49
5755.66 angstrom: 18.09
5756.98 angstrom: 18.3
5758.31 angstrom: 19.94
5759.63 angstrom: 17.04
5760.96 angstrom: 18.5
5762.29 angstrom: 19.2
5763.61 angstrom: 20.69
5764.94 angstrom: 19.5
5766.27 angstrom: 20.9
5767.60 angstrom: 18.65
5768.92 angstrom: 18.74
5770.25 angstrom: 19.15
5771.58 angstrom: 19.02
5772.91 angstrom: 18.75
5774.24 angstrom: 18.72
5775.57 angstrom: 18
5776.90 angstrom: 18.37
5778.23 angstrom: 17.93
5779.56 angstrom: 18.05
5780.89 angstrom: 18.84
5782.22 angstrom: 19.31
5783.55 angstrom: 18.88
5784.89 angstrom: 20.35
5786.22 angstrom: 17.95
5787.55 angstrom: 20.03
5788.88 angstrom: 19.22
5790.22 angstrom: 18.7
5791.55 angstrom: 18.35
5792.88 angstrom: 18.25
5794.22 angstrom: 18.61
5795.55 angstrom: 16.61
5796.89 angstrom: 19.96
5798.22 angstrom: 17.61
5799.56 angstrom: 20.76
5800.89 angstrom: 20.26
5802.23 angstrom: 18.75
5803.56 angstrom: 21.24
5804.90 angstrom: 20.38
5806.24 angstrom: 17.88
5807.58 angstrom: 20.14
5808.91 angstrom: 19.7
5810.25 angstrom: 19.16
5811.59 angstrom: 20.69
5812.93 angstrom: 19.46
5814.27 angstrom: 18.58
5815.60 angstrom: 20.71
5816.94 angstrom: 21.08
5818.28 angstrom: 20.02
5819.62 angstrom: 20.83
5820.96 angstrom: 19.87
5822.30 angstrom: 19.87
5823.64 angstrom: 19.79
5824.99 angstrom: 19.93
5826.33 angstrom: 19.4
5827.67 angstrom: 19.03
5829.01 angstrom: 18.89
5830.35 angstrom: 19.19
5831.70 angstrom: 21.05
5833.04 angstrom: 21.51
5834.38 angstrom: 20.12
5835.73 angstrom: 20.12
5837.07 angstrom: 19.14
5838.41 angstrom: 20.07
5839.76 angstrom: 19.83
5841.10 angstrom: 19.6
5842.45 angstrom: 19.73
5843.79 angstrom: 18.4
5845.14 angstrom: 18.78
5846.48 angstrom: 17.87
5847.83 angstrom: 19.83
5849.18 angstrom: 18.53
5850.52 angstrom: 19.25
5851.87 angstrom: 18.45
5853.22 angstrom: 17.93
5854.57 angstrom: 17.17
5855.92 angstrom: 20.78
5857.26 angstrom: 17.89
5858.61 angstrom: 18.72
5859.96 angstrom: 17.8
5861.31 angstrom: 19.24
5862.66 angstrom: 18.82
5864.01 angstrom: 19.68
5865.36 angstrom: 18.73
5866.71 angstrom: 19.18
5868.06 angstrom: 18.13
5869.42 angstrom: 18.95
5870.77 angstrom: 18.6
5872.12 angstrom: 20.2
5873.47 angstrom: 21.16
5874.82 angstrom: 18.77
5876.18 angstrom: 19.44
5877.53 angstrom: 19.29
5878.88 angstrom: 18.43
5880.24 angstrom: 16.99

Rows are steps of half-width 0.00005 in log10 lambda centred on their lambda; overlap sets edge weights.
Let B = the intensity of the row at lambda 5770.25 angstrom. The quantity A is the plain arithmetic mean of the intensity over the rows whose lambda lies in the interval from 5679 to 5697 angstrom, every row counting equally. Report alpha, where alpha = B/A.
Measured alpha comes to 1.03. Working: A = 18.6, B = 19.15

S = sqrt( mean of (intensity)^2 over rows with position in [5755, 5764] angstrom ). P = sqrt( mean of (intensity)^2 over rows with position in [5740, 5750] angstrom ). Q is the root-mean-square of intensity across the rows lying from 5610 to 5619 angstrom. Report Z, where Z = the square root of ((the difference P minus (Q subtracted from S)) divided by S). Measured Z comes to 1.01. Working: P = 19.2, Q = 19.0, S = 18.9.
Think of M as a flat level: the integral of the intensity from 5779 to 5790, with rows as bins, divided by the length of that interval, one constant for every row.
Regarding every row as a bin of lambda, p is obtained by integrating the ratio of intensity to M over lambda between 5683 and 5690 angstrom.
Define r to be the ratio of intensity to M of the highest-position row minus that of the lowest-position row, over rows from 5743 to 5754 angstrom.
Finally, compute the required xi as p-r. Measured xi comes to 6.9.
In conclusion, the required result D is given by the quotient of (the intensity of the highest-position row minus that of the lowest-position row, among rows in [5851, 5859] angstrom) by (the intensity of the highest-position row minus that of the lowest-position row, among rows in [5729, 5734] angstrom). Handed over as 0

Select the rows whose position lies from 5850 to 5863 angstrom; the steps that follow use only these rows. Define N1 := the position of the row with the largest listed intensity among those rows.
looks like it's 5855.92 angstrom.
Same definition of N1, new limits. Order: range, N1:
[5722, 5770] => 5745.06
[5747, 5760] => 5758.31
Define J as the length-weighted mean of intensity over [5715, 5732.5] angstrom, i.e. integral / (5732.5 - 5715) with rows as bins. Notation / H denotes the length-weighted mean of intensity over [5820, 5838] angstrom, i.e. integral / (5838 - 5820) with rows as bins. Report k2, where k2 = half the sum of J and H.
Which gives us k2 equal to 19.4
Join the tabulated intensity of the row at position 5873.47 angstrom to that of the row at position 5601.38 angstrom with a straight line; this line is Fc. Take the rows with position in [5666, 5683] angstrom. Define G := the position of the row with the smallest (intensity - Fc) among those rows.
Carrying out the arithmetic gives 5670.15 angstrom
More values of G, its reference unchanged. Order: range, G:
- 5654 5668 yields 5661.02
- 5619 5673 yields 5661.02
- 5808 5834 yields 5814.27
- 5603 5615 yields 5603.96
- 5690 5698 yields 5692.39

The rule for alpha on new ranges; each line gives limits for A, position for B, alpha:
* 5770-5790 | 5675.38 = 1.11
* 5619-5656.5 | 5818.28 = 1.10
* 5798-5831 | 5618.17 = 0.99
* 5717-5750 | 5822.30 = 1.03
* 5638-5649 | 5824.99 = 1.09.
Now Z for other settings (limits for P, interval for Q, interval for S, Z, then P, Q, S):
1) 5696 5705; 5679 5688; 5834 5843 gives 0.96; 19.5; 18.5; 19.8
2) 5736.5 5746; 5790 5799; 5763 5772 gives 0.98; 20.0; 18.3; 19.5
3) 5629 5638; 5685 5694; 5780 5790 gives 0.96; 18.2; 18.8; 19.2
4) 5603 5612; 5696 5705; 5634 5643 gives 1.03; 18.8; 19.5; 18.5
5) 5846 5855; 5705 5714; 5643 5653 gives 1.02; 18.5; 18.0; 17.8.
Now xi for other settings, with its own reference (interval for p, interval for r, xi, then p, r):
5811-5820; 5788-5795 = 9.6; 9.5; -0.03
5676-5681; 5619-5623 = 4.7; 4.8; 0.13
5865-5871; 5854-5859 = 5.8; 5.9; 0.08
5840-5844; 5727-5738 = 4.0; 4.1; 0.08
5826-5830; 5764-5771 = 4.0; 4.0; -0.02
